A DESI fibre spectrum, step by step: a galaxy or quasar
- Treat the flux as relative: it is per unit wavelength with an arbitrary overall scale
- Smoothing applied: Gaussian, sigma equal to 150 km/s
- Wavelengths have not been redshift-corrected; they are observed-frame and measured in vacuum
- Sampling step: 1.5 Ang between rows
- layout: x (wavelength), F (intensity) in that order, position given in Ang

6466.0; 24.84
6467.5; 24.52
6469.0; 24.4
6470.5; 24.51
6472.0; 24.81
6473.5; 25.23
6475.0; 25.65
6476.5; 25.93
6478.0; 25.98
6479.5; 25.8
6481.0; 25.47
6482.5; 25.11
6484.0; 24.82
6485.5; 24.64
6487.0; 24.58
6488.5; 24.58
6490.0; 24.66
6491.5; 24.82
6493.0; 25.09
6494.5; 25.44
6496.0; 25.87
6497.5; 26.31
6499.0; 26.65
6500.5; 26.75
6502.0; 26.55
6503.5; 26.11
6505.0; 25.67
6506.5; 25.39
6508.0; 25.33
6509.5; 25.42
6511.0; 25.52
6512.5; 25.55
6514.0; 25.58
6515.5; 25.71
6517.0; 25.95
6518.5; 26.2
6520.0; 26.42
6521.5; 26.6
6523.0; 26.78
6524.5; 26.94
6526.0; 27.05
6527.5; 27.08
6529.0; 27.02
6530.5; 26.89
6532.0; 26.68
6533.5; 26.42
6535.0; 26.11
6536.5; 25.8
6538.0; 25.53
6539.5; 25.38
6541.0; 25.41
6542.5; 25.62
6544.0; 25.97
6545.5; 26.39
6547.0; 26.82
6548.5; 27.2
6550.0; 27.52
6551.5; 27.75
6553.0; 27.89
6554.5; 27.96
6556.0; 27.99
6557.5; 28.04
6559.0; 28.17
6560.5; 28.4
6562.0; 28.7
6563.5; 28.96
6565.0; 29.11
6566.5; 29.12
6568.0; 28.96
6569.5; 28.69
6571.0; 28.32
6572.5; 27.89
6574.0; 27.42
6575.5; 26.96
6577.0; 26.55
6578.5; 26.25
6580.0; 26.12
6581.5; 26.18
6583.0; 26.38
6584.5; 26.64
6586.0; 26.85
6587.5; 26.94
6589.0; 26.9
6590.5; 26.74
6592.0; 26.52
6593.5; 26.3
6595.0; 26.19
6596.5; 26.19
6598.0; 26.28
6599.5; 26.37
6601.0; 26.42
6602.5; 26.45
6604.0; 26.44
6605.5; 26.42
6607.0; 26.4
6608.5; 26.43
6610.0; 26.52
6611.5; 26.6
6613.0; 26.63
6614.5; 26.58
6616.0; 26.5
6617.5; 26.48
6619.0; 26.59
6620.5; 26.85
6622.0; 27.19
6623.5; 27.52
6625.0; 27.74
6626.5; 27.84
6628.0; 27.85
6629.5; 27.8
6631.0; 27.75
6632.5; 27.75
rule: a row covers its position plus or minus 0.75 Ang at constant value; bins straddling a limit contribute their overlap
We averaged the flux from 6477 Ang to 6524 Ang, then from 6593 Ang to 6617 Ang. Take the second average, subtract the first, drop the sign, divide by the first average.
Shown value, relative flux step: 0.030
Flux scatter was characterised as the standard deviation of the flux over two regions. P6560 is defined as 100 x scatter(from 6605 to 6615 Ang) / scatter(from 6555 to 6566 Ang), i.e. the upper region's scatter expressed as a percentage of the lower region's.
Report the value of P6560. 21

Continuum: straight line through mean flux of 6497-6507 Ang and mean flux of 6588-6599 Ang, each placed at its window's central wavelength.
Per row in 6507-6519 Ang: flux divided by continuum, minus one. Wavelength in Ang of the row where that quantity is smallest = 6508.0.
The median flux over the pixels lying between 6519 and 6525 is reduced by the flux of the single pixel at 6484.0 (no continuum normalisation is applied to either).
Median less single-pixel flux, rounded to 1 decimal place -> 1.9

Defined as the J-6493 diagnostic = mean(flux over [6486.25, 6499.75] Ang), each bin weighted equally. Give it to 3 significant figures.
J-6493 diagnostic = 25.3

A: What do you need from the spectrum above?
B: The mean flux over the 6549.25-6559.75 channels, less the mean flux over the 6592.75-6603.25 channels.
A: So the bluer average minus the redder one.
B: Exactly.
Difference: 1.6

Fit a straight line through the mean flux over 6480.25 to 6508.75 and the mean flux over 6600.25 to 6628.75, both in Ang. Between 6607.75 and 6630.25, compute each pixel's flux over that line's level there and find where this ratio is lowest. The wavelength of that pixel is 6617.5 Ang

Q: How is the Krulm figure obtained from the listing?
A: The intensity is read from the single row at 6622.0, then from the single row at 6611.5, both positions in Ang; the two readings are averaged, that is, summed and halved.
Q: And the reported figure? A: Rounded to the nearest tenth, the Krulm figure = 26.9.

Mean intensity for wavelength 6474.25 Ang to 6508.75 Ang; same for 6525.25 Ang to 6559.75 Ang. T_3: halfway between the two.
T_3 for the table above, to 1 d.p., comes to 26.2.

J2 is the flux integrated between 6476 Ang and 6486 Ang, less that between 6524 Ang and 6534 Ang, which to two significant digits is -15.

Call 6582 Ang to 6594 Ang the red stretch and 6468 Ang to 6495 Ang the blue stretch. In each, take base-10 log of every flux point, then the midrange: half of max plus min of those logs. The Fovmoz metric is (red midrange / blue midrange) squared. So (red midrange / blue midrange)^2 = 1.035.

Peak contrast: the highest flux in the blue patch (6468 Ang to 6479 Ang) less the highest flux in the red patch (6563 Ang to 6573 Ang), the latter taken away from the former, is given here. -3.1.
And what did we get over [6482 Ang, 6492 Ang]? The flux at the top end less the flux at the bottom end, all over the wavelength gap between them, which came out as -0.03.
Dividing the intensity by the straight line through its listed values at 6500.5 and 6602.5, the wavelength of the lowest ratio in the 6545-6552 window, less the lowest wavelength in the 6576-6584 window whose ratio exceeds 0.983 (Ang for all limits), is -31.5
